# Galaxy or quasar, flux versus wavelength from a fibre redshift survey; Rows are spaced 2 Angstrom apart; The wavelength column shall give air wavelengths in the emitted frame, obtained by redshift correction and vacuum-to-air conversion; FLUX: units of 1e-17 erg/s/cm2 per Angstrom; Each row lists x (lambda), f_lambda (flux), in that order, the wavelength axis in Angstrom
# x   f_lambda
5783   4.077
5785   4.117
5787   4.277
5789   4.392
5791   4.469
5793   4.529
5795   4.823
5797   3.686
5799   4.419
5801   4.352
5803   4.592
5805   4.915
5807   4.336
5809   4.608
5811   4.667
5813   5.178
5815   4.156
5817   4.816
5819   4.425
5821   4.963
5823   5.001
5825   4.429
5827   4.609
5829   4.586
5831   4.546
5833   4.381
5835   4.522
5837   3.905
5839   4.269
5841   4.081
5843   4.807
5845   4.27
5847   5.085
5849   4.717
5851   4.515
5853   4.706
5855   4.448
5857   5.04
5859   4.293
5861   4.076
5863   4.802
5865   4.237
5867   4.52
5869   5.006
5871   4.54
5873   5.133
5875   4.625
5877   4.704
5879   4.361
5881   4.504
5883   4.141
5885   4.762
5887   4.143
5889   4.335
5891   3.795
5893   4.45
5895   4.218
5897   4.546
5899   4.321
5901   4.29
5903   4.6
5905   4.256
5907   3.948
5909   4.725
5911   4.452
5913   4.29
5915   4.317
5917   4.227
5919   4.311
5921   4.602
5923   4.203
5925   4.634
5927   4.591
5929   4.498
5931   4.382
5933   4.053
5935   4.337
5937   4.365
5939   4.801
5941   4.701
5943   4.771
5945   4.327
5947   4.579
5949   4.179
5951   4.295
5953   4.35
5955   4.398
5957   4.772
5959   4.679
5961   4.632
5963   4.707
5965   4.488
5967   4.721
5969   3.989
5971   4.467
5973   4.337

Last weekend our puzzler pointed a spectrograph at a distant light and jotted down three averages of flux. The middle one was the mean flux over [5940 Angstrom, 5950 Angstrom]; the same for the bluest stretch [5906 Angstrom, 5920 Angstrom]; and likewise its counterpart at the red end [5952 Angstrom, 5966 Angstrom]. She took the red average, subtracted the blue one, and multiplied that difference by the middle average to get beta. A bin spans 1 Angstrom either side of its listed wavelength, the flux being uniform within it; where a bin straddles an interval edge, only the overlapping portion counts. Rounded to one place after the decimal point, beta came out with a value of 1.1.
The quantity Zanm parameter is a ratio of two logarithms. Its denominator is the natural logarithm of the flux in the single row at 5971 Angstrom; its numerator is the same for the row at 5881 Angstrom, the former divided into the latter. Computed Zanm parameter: 1.01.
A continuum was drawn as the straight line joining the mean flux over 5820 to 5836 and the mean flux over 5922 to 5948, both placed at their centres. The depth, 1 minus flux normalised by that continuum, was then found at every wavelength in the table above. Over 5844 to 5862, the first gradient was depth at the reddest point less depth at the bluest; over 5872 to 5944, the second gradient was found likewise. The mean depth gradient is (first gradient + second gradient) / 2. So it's 0.047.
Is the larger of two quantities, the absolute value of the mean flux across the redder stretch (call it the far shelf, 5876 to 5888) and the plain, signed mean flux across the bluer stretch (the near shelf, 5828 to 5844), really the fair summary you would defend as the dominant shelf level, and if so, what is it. 4.44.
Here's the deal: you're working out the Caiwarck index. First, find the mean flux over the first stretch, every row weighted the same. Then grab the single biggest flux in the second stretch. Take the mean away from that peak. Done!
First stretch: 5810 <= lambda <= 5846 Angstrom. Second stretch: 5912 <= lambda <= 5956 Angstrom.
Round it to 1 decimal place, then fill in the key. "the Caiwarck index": 0.3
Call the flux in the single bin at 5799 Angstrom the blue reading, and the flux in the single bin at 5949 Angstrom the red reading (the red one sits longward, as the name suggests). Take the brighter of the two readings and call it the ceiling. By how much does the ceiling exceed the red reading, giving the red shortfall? 0.24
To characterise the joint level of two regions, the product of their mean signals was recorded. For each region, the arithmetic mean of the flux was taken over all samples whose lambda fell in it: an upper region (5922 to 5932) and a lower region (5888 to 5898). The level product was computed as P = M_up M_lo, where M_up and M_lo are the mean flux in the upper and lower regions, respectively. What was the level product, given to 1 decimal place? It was 19.0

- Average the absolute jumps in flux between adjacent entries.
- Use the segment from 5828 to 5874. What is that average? 0.42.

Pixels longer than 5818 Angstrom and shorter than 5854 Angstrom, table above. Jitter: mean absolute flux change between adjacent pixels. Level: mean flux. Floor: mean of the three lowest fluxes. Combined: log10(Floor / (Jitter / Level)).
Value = 1.74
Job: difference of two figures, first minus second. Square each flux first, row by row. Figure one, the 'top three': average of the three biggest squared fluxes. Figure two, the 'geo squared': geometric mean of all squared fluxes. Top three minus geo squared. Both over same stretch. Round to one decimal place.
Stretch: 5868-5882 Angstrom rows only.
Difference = 2.5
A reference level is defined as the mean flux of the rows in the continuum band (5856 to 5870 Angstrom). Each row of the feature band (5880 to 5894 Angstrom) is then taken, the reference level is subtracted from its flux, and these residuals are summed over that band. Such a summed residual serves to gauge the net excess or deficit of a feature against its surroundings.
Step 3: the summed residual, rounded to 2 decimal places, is -1.84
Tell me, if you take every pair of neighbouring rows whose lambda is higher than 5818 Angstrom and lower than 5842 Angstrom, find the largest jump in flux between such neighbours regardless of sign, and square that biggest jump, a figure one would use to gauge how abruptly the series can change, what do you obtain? 0.4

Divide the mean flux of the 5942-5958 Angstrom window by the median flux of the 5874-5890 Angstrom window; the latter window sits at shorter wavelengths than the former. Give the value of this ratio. 1.01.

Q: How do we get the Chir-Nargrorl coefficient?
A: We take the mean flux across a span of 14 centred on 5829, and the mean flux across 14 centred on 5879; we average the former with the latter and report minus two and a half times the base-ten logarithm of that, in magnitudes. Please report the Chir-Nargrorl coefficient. -1.66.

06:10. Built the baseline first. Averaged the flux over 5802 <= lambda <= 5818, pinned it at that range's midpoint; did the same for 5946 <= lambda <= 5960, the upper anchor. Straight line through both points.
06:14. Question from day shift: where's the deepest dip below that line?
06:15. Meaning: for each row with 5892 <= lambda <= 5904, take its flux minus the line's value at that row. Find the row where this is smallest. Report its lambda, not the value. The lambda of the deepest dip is 5895 Angstrom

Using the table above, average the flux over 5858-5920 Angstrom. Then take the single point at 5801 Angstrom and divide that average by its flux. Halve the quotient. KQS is 0.507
